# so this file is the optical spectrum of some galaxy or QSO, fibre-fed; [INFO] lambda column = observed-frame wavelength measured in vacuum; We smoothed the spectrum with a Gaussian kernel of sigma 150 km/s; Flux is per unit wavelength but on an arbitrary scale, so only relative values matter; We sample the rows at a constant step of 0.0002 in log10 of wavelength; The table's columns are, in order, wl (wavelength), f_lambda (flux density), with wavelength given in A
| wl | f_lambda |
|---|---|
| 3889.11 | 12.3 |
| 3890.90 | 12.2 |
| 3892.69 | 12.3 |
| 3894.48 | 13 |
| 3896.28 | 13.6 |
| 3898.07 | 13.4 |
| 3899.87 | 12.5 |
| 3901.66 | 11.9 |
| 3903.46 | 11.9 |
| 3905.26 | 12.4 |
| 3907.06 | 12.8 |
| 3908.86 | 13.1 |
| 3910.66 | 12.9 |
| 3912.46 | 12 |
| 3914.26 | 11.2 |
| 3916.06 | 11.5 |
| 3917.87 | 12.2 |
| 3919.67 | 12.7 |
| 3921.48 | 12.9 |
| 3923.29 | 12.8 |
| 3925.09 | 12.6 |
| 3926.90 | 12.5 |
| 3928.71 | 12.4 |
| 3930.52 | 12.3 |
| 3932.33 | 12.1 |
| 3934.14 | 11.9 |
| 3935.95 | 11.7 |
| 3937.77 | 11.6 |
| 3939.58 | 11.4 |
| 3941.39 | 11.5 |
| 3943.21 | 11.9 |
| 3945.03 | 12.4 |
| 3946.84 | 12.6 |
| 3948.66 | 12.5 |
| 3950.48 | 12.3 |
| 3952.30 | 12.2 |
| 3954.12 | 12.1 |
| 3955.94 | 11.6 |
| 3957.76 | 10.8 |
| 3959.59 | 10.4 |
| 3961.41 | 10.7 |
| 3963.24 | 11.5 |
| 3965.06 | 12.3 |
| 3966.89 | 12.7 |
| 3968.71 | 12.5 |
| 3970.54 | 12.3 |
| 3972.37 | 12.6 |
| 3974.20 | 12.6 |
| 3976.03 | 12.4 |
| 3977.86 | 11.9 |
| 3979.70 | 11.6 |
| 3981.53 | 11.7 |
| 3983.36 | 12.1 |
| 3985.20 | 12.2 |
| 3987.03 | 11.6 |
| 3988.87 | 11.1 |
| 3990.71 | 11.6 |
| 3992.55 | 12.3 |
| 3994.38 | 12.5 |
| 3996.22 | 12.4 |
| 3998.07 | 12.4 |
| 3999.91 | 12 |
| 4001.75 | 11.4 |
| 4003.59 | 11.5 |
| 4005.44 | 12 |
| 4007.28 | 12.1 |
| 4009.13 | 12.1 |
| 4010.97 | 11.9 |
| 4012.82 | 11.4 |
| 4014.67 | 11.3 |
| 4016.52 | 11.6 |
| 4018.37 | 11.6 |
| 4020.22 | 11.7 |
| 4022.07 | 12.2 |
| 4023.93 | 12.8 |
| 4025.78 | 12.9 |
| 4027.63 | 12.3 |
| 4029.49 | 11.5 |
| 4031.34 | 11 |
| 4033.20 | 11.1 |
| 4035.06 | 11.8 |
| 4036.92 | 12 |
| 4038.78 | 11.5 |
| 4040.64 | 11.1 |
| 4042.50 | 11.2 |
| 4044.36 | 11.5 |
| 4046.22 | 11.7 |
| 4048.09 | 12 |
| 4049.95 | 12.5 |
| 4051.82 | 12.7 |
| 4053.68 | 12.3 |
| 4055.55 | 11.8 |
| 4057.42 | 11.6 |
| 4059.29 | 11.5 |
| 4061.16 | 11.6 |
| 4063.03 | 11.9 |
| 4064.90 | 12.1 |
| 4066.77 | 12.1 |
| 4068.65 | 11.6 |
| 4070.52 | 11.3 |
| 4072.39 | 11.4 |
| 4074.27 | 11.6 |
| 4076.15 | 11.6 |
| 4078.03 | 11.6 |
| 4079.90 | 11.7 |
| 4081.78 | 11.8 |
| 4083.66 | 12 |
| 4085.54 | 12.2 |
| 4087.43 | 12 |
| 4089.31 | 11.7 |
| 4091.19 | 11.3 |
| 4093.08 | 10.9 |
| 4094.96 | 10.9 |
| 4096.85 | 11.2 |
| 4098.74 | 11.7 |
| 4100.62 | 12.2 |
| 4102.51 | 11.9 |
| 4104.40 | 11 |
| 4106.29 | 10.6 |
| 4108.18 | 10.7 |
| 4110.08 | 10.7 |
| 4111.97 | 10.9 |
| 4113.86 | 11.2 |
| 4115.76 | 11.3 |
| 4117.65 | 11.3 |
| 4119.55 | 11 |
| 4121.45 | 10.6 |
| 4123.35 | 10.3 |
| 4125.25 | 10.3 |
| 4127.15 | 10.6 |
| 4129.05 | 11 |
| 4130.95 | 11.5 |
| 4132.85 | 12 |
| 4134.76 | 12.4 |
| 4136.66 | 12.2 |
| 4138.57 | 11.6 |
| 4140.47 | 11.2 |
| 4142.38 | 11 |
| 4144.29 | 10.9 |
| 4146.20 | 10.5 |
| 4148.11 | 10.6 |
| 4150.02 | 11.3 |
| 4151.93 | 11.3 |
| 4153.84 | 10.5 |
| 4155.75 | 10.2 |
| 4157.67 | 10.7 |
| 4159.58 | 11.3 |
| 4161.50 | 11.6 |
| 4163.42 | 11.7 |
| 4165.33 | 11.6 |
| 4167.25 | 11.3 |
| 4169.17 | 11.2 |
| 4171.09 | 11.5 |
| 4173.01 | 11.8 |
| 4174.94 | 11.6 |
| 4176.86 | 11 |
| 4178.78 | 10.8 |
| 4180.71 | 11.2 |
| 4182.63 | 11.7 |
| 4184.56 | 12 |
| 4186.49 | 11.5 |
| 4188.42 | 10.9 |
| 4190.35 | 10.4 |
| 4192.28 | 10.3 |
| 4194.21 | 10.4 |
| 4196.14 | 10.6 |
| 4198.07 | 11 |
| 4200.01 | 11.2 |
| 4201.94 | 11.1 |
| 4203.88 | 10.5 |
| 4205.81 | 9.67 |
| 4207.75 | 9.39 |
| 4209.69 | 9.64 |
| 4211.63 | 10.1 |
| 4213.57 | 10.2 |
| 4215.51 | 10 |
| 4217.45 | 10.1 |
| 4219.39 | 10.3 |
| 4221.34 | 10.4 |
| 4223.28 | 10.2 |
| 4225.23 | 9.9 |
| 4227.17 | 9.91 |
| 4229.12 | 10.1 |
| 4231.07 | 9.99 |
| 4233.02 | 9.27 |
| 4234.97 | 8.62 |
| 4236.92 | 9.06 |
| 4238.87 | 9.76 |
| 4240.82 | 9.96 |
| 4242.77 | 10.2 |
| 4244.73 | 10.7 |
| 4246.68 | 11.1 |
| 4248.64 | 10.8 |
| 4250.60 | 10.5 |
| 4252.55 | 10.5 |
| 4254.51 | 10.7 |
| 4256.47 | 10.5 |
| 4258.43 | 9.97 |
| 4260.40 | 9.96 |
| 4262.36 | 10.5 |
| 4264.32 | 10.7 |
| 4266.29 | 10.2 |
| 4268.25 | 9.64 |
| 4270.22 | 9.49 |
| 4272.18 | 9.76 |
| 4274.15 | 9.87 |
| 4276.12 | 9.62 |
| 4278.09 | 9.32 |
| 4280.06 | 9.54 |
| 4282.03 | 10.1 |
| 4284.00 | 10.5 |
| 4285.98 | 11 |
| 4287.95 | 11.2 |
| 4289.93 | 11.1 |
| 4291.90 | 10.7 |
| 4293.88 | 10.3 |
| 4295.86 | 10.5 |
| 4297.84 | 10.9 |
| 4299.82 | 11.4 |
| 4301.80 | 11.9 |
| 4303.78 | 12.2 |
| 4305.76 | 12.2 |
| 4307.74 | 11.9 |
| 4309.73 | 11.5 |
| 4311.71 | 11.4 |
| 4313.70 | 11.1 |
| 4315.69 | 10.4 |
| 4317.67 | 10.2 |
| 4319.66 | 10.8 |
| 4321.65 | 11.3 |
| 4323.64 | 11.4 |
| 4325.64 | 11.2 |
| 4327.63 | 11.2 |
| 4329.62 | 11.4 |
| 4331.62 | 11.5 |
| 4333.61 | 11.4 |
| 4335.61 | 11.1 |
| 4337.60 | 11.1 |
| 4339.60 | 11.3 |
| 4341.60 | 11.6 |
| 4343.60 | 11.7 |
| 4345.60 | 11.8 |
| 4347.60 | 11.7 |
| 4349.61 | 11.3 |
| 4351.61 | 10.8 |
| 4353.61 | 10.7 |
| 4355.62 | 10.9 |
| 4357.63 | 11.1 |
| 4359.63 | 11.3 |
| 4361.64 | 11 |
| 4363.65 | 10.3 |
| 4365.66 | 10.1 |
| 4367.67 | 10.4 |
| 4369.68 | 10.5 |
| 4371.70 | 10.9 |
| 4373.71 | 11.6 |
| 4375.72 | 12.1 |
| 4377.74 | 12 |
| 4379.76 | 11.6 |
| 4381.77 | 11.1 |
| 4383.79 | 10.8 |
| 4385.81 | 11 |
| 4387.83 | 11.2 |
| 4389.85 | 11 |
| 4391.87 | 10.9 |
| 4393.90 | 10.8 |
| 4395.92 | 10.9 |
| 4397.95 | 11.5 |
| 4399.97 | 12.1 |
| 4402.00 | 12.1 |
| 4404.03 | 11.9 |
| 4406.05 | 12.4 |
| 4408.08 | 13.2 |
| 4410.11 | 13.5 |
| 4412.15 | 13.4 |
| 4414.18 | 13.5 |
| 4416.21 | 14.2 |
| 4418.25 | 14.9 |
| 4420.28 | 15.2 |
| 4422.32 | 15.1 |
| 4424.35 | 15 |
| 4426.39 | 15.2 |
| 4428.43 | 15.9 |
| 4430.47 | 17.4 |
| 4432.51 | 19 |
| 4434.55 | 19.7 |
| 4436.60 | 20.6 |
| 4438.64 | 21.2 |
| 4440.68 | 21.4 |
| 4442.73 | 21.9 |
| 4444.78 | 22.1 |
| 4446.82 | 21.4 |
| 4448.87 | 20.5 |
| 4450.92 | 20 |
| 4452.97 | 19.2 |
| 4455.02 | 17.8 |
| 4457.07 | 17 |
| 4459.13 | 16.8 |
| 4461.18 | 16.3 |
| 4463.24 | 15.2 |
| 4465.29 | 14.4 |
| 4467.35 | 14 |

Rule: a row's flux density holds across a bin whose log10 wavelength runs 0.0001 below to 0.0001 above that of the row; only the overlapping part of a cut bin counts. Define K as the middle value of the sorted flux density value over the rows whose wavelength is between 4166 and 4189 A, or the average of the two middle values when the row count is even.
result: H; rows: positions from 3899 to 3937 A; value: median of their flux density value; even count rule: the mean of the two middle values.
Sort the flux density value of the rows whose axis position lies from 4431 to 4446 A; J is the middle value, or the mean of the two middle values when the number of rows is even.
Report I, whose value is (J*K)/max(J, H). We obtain 11.4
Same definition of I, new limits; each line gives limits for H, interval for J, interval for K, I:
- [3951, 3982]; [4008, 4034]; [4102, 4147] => 10.6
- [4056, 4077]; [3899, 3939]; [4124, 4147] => 11.1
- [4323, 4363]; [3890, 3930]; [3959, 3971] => 12.3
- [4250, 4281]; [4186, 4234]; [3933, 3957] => 11.9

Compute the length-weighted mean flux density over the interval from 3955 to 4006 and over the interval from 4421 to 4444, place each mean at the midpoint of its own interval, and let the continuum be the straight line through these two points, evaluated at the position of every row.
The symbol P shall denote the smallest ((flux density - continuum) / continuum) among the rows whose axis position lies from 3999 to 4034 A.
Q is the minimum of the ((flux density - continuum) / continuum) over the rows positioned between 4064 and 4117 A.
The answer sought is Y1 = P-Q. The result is 0.10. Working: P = -0.13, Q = -0.23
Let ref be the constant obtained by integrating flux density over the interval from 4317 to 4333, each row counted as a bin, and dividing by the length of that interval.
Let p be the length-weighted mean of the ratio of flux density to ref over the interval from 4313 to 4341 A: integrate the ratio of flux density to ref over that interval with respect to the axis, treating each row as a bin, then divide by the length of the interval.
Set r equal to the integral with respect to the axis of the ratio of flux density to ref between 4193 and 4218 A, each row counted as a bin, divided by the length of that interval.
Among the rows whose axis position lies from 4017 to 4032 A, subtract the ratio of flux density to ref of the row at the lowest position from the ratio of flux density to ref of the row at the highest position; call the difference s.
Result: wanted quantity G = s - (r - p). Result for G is 0.02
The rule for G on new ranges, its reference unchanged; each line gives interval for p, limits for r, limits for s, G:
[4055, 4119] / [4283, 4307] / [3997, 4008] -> 0.00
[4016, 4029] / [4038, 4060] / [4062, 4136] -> 0.08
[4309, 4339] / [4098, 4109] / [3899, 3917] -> -0.11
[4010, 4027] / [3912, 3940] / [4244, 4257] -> -0.03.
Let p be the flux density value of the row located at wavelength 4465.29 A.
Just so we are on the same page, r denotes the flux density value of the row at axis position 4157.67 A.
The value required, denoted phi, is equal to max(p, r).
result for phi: 14.4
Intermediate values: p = 14.4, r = 10.7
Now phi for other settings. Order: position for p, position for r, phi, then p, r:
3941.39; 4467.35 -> 14.0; 11.5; 14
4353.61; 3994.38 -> 12.5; 10.7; 12.5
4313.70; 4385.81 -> 11.1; 11.1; 11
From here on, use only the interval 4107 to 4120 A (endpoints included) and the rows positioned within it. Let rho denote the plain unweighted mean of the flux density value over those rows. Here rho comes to 11.0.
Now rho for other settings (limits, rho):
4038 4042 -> 11.3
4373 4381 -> 11.8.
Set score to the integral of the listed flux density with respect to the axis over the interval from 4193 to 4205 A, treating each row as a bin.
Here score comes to 129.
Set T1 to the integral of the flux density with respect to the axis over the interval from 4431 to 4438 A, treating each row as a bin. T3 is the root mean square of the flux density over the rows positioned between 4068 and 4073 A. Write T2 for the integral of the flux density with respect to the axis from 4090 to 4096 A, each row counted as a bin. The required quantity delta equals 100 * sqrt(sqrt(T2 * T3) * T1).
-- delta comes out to 6160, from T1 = 138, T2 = 66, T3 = 11.4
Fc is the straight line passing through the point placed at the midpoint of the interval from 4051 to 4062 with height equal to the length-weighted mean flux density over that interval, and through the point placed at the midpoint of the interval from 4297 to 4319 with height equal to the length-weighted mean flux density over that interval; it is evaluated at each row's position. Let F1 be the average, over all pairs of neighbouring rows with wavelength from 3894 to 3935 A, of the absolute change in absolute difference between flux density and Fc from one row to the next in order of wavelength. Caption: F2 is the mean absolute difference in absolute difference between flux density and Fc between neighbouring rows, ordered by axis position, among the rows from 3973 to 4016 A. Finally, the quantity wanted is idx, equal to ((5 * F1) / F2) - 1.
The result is 5.4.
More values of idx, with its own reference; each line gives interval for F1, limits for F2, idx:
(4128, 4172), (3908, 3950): 5.3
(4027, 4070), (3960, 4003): 3.4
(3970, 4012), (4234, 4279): 2.6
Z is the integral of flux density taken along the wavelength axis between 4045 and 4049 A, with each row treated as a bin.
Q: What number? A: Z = 47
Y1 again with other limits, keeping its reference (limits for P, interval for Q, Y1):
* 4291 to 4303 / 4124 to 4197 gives -0.06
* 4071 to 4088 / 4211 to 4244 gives 0.31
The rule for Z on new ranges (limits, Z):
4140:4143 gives 33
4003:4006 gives 35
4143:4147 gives 43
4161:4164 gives 35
